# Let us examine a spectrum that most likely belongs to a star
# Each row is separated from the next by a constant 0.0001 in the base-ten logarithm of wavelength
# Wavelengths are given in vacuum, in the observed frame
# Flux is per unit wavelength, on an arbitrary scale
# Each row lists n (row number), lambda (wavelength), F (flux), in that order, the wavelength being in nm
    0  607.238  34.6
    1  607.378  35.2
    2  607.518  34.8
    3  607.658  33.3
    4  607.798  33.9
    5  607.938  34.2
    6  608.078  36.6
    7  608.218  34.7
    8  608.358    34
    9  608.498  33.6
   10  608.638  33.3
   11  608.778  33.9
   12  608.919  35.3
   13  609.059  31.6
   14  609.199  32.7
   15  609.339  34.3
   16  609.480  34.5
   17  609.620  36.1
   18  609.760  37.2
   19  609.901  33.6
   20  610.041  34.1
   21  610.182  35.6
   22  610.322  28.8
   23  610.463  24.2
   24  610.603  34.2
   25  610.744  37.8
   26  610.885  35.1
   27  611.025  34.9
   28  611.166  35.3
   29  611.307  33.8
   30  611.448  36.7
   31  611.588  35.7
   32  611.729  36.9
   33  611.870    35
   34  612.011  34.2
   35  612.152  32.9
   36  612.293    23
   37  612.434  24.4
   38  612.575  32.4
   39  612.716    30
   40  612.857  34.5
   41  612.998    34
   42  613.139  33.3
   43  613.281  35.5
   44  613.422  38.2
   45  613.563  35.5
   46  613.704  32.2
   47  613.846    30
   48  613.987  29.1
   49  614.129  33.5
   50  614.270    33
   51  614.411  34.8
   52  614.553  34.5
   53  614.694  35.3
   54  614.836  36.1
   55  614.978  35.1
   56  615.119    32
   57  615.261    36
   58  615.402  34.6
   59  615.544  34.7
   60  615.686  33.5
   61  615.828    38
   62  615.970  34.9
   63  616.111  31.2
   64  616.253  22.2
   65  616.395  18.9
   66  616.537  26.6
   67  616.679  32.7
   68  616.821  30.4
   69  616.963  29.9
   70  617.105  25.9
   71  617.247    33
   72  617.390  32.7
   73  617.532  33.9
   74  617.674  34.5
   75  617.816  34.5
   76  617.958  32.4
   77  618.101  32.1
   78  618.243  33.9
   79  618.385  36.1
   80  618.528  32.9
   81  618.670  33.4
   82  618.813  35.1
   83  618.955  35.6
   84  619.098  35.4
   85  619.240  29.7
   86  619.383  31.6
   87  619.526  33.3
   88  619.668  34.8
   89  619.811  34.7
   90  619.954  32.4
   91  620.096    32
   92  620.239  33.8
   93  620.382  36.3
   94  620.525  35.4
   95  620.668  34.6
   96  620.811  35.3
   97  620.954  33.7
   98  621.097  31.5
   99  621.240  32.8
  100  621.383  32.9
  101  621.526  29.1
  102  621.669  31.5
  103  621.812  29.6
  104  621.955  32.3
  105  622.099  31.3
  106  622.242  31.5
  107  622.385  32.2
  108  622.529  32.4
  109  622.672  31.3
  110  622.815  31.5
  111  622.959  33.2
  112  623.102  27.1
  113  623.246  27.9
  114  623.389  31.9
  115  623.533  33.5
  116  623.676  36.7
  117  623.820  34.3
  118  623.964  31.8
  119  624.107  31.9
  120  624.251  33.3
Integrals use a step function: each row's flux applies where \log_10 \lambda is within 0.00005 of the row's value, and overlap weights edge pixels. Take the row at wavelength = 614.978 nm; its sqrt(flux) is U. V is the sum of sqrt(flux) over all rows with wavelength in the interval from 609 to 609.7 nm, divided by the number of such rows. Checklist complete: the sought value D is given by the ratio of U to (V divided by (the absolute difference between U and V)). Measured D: 0.11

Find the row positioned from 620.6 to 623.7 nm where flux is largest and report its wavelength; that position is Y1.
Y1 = 623.676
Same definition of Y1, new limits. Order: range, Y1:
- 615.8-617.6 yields 615.828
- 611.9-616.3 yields 613.422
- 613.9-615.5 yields 614.836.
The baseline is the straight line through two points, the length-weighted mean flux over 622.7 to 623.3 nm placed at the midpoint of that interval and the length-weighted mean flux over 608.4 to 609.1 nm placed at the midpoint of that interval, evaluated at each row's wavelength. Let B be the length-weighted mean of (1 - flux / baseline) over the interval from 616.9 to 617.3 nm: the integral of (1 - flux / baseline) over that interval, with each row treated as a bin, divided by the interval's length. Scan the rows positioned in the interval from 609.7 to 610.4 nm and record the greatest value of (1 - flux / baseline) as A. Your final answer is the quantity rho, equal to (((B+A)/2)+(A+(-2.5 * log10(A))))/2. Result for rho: 1.21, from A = 0.13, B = 0.067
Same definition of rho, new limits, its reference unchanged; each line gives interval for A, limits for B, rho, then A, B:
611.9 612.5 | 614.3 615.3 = 0.86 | 0.30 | -0.081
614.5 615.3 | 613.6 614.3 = 3.64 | 0.00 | 0.021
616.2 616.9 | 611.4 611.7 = 0.77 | 0.40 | -0.101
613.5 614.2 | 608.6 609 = 1.32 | 0.10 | -0.016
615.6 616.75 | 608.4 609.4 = 0.80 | 0.40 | 0.002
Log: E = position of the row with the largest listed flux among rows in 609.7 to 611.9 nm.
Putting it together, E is 610.744 nm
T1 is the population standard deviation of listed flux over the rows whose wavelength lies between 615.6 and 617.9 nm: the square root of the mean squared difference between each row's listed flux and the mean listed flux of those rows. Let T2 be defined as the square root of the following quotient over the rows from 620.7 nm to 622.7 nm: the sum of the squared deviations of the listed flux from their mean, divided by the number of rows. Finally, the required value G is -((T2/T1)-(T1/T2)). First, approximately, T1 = 4.9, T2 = 1.5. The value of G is 3.0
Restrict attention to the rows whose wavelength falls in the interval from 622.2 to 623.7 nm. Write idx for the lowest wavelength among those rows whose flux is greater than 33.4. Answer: 623.533 nm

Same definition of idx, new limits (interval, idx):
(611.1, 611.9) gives 611.166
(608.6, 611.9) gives 608.778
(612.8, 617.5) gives 612.857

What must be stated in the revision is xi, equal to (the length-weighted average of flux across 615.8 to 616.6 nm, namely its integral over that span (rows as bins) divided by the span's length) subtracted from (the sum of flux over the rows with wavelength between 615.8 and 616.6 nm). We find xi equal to 144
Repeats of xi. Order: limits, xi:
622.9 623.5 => 90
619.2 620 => 164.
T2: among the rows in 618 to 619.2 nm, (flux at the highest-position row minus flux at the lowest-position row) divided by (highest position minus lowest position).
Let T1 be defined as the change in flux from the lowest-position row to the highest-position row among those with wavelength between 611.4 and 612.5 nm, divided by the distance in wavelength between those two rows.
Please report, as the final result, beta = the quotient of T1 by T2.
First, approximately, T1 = -12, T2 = 3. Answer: -4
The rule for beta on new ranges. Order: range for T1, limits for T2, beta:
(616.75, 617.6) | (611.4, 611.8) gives 7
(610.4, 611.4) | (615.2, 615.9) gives 3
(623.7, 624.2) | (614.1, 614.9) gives -2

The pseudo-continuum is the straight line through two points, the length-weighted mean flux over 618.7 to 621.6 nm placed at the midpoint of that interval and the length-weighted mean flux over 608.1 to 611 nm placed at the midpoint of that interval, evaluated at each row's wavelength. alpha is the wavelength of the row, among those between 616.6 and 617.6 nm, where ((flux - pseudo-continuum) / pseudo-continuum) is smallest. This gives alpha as 617.105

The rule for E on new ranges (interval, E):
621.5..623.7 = 623.676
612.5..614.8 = 613.422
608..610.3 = 609.760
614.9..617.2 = 615.828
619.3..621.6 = 620.382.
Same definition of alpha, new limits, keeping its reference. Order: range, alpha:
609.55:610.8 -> 610.463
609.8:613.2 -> 612.293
